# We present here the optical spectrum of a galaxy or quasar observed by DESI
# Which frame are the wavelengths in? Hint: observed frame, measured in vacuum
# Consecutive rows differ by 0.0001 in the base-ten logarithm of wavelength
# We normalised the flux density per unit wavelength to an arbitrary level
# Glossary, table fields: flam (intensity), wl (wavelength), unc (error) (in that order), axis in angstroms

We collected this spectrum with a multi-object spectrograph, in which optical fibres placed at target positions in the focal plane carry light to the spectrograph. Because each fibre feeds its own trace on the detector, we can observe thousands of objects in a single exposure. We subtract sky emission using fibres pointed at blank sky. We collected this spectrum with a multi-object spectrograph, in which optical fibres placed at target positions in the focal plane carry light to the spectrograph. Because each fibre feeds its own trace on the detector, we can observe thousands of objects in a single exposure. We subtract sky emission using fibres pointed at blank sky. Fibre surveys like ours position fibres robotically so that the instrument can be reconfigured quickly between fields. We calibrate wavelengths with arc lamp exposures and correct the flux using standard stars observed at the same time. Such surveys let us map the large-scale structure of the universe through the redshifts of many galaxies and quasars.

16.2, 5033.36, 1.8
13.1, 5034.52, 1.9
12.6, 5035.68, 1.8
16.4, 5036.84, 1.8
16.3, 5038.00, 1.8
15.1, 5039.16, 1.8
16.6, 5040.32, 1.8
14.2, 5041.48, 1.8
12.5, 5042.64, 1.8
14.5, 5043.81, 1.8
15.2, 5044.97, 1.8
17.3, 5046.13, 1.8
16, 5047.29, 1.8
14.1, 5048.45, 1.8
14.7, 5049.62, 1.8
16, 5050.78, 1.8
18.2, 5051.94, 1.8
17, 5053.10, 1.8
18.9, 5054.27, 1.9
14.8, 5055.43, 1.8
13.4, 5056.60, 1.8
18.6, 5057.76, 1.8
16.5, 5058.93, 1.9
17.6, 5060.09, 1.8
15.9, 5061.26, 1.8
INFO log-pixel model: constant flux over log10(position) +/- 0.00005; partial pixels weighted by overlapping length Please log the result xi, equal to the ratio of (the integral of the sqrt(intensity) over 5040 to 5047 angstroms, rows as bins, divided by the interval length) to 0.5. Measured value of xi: 7.74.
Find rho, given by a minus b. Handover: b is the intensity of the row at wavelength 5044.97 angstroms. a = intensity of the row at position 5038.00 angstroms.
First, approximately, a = 16.3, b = 15.2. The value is 1.1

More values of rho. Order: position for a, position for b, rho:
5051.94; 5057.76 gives -0.4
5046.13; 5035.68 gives 4.7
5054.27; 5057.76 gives 0.3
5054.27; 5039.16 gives 3.8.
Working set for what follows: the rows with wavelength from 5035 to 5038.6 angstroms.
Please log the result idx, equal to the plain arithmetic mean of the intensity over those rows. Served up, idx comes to 15.1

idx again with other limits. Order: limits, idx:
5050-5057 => 16.4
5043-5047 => 15.7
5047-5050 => 14.9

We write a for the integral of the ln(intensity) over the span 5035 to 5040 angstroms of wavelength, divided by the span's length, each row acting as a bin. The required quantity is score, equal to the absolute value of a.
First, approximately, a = 2.71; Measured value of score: 2.71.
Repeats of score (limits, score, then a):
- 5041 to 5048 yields 2.70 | 2.70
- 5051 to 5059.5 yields 2.81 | 2.81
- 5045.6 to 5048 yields 2.81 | 2.81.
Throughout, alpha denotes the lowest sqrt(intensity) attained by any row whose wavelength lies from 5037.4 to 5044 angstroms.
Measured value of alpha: 3.54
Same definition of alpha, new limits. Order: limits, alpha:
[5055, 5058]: 3.66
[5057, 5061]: 4.06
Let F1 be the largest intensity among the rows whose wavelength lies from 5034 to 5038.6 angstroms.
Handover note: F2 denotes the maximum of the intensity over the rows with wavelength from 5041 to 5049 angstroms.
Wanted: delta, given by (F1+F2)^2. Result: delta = 1136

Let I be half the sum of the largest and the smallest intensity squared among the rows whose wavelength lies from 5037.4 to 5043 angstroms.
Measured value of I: 216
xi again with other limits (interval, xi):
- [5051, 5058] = 8.16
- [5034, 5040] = 7.68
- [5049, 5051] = 7.78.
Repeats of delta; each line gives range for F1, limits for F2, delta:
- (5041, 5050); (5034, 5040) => 1136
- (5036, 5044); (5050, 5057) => 1260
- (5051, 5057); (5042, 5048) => 1310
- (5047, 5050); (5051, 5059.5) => 1218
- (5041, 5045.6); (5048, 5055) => 1163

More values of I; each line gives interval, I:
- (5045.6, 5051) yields 249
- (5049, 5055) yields 287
